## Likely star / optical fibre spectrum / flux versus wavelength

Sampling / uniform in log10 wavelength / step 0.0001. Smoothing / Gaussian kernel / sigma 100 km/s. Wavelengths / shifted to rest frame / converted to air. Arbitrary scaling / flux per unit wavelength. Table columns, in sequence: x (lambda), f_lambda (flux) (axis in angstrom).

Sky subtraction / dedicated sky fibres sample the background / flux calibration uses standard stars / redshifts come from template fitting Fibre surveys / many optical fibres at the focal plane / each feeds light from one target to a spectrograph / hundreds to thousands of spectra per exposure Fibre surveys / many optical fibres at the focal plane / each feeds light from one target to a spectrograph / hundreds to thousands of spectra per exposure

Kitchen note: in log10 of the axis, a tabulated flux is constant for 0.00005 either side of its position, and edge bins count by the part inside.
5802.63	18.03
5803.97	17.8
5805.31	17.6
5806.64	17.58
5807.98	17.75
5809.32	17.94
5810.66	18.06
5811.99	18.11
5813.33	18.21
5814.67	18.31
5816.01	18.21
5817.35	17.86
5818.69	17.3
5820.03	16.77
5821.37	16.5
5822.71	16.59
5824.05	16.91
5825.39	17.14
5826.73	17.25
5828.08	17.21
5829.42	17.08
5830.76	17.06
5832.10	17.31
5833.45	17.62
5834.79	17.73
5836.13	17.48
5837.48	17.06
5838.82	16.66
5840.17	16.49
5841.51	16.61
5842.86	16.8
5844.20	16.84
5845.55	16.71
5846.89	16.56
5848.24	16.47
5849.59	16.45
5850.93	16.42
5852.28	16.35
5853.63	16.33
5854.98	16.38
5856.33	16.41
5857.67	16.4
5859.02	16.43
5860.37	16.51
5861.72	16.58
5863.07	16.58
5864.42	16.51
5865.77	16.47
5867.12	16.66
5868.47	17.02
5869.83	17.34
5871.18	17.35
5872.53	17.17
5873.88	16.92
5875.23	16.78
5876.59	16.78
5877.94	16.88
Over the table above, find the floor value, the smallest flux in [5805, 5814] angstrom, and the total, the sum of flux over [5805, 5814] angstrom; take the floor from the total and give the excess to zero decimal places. 108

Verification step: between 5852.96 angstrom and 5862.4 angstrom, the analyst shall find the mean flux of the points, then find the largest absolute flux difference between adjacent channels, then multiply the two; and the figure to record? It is 1.3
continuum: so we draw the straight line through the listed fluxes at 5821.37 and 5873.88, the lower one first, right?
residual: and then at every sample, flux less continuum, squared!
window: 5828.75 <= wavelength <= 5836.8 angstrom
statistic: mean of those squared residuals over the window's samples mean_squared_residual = 0.68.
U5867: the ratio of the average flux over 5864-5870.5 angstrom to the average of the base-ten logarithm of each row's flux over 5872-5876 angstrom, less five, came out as 8.67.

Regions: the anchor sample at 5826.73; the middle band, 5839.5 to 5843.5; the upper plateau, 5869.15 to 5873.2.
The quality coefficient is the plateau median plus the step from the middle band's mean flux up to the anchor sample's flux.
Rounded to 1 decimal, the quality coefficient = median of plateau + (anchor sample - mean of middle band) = 18.0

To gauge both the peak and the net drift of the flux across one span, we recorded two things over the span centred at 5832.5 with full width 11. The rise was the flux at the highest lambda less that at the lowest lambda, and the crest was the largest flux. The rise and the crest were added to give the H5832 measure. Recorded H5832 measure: 17.6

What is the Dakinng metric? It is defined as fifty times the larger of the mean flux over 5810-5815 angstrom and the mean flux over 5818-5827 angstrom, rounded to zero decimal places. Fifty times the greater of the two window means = 909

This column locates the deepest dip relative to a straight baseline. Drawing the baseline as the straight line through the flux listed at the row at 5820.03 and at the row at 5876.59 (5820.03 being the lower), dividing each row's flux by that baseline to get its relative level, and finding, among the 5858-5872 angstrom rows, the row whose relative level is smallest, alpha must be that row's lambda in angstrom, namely 5859.02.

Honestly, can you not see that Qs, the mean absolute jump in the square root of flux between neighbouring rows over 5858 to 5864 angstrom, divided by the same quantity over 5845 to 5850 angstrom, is 0.58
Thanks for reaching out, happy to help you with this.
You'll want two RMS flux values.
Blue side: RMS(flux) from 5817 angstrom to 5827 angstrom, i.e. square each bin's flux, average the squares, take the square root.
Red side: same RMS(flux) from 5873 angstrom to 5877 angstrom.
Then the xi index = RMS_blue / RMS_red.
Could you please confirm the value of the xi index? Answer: 1.013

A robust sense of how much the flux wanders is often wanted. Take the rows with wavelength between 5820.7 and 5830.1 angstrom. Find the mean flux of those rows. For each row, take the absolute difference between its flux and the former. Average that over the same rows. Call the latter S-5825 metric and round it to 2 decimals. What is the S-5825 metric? 0.25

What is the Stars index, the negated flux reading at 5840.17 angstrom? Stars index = -16.5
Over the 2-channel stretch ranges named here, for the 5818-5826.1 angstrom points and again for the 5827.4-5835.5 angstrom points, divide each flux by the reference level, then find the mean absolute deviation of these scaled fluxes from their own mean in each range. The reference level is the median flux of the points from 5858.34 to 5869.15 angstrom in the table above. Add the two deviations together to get 0.0287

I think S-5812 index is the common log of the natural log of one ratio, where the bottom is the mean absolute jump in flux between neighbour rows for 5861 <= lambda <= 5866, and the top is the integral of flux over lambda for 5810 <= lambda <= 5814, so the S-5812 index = 0.880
